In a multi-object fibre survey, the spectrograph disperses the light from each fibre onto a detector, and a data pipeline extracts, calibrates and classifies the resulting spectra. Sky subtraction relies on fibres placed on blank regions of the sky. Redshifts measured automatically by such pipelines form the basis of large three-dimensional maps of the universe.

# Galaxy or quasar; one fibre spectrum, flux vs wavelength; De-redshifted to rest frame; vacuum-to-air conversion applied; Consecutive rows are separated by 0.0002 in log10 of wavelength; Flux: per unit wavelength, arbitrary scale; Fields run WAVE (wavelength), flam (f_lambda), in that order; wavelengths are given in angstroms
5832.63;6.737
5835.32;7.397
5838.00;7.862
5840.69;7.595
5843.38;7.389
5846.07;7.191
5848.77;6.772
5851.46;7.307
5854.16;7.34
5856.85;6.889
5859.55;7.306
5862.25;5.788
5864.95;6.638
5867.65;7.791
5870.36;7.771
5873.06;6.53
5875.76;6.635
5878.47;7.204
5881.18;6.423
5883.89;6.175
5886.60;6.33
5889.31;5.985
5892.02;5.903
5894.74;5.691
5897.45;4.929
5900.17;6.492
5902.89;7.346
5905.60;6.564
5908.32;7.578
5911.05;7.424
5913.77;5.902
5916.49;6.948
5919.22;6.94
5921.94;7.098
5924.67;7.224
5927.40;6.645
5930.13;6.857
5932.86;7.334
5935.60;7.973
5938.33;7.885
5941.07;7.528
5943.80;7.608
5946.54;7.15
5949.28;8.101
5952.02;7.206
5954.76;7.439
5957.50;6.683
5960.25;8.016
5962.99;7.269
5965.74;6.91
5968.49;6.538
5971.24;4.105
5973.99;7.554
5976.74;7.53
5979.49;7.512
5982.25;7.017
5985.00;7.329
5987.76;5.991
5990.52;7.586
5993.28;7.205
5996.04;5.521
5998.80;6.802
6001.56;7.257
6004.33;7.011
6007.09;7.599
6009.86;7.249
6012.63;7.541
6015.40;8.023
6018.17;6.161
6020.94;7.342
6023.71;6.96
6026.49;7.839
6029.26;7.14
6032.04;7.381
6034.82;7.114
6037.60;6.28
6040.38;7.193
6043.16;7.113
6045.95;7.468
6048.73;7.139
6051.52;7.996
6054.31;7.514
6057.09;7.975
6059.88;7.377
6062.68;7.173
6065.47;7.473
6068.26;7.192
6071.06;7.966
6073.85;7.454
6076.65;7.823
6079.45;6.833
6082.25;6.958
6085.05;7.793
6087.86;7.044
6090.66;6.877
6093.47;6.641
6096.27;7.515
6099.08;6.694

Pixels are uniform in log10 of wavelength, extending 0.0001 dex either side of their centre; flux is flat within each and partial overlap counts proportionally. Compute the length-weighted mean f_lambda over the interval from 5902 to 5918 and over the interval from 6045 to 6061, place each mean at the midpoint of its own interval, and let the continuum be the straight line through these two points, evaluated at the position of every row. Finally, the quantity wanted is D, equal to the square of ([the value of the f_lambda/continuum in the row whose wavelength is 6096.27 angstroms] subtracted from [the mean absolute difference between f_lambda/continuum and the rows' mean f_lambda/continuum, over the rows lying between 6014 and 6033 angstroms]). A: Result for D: 0.82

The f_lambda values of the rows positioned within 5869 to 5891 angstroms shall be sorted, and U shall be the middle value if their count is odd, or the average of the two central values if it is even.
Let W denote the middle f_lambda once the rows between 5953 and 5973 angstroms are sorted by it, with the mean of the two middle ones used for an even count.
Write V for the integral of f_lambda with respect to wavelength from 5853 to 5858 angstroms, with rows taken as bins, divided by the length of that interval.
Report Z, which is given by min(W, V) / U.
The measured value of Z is 1.07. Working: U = 6.48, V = 7.12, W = 6.91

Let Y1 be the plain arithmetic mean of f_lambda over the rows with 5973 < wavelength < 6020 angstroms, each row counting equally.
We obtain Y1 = 7.11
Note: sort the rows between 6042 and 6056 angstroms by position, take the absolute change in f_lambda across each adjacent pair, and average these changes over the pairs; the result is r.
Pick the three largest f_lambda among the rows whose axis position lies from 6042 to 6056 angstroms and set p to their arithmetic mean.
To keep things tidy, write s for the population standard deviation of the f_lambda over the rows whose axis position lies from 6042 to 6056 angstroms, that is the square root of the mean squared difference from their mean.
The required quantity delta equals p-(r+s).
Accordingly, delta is 6.8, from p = 7.66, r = 0.51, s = 0.3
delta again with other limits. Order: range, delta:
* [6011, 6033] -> 6.4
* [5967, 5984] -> 5.0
